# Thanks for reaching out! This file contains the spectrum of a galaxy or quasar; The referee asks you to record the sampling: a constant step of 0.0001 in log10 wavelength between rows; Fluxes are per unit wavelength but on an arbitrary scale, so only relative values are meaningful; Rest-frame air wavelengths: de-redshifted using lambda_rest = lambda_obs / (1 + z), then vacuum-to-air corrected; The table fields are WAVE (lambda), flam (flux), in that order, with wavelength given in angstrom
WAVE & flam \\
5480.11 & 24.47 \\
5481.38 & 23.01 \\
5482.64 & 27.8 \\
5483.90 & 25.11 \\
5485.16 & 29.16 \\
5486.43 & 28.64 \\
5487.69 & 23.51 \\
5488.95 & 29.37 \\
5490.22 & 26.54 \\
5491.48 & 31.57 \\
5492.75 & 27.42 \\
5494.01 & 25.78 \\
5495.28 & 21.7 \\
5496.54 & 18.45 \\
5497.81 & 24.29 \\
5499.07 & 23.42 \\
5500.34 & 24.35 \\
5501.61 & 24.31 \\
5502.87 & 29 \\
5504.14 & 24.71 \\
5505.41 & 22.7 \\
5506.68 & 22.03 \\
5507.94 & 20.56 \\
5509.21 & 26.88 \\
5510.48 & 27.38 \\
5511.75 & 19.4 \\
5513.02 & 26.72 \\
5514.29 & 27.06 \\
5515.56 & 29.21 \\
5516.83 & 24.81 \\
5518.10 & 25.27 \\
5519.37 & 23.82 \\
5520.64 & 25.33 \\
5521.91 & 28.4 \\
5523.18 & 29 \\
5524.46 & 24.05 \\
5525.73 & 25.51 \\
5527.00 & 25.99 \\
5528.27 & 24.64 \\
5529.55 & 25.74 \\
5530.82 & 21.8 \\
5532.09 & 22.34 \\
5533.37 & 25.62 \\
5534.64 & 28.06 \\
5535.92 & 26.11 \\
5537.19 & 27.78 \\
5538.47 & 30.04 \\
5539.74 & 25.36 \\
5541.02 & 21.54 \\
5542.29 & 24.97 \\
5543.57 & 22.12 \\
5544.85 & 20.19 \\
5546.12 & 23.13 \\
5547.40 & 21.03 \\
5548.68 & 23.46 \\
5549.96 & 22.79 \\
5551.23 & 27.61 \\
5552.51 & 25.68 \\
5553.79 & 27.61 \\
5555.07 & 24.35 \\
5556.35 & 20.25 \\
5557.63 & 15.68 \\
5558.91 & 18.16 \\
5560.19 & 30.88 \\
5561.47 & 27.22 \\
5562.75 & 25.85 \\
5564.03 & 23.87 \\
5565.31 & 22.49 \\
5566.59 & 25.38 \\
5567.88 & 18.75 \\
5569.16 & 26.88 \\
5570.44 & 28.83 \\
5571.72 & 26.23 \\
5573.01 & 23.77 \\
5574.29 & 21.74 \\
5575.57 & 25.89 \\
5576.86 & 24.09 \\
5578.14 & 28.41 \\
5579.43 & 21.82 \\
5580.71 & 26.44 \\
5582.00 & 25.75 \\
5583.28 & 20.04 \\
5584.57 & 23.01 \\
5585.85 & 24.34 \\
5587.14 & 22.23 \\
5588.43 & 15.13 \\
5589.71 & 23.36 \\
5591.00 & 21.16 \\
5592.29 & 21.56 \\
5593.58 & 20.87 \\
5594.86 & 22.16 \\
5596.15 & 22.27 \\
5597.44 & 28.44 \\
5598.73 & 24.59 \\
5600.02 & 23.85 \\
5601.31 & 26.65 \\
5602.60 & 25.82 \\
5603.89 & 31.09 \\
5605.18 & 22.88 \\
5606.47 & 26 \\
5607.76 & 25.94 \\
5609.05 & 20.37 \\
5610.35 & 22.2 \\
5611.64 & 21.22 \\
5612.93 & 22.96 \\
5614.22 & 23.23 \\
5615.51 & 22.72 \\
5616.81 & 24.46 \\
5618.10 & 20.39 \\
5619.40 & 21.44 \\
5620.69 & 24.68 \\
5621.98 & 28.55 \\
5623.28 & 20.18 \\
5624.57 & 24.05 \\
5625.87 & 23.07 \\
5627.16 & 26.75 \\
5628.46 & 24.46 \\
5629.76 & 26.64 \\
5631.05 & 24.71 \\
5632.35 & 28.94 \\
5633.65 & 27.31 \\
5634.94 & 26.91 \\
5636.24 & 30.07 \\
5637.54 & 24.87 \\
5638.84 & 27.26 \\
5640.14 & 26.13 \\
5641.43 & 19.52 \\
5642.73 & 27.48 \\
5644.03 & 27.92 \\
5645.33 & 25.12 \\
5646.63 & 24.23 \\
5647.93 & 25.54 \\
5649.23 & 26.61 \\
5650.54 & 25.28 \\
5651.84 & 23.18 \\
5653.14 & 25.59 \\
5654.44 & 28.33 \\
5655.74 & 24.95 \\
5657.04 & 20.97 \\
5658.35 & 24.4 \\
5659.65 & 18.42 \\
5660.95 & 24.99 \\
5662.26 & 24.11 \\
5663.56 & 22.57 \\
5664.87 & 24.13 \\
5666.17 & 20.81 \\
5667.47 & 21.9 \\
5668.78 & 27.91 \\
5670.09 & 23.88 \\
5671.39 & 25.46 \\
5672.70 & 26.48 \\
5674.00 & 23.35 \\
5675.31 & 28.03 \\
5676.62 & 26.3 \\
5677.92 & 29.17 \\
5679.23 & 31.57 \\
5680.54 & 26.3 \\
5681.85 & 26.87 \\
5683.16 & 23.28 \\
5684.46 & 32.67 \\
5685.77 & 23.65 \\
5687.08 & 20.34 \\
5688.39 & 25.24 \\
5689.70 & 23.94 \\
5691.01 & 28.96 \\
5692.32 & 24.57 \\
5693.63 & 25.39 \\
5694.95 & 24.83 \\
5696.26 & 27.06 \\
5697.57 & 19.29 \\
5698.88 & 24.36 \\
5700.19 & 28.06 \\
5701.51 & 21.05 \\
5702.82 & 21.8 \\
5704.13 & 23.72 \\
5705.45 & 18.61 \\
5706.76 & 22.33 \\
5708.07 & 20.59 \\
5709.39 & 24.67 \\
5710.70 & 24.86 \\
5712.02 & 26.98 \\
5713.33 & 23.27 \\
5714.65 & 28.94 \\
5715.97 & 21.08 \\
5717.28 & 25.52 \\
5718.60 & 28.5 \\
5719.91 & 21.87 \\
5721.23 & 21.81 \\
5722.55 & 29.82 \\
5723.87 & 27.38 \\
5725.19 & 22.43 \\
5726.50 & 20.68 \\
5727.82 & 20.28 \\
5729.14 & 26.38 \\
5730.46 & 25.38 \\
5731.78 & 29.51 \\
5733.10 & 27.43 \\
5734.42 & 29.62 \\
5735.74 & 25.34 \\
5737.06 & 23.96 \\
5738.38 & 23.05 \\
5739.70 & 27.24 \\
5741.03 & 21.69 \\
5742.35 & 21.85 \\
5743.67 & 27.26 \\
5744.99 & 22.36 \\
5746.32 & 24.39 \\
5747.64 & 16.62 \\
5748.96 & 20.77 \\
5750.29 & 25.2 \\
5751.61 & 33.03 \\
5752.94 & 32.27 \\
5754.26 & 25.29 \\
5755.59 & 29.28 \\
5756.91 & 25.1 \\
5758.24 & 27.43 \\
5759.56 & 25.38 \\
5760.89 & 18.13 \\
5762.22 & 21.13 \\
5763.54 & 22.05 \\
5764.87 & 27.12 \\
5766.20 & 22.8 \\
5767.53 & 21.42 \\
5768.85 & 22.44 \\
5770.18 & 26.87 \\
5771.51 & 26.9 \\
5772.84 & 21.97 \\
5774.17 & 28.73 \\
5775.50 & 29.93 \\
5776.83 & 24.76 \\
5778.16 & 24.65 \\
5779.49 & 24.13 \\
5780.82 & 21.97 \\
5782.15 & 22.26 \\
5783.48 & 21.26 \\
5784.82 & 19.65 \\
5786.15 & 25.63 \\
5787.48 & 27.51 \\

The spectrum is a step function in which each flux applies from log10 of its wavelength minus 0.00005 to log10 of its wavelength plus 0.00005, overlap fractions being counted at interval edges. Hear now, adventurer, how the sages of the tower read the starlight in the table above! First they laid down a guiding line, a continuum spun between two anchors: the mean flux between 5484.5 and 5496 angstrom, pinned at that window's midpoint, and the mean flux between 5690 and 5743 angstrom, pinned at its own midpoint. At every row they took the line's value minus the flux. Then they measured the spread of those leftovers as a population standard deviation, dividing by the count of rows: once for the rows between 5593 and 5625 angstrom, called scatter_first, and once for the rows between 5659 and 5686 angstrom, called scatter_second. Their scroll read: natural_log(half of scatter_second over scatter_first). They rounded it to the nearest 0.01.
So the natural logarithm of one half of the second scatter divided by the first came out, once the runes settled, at -0.48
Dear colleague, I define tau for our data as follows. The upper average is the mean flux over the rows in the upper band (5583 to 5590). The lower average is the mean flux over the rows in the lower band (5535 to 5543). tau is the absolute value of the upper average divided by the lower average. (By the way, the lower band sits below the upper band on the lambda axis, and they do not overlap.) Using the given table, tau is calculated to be 0.82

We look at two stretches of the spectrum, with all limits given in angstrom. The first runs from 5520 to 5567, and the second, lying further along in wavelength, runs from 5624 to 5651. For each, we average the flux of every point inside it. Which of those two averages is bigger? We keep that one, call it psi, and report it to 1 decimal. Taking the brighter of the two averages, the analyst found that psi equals 25.9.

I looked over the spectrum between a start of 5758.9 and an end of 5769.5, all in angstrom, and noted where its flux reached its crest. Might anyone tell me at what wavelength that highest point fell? 5764.87 angstrom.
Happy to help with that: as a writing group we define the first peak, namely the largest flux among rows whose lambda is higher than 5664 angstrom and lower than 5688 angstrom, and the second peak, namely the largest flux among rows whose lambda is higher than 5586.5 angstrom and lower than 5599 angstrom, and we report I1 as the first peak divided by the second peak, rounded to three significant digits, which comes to 1.15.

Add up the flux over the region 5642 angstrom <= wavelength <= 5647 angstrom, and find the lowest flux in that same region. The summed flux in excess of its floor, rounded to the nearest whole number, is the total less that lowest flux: 81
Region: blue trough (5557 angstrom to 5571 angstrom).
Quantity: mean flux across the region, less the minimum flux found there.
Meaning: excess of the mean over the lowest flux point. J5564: 8.3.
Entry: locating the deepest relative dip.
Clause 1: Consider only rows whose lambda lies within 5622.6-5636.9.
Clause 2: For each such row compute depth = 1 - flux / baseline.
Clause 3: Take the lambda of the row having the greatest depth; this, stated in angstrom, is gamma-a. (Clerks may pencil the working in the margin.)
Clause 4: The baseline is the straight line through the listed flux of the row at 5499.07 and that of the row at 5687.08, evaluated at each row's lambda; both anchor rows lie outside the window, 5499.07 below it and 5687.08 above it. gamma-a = 5623.28 angstrom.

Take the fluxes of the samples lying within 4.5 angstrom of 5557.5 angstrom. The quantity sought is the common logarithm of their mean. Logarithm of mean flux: 1.37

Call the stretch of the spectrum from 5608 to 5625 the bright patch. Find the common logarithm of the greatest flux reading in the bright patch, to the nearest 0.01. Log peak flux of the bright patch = 1.46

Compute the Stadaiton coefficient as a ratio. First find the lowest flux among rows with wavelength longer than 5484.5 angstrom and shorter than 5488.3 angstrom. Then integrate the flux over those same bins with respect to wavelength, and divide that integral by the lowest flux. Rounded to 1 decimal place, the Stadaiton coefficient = 4.4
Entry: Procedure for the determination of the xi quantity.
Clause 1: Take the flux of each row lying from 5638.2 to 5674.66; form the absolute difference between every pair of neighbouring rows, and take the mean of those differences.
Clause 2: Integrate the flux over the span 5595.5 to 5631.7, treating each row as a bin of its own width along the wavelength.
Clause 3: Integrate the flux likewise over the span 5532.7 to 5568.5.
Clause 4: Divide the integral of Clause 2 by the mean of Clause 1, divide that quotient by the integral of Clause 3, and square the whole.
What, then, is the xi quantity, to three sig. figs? 0.123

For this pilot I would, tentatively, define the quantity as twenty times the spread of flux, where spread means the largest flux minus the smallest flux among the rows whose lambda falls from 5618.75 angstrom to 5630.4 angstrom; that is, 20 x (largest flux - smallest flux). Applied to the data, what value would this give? 167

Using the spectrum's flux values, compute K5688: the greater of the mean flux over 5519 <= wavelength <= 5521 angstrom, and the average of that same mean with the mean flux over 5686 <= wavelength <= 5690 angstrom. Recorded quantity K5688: 24.6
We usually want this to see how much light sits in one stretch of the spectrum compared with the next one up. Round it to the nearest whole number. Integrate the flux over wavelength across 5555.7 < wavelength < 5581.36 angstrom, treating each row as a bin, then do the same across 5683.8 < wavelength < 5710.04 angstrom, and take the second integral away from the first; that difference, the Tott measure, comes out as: -12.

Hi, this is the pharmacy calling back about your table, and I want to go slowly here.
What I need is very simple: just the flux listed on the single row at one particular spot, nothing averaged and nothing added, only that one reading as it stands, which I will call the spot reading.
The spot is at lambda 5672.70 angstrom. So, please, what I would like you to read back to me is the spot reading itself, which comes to 26.48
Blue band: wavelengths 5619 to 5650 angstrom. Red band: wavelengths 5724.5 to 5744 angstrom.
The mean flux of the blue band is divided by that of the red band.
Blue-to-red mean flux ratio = 1.03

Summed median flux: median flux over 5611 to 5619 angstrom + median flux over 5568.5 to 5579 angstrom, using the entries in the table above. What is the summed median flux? 48.9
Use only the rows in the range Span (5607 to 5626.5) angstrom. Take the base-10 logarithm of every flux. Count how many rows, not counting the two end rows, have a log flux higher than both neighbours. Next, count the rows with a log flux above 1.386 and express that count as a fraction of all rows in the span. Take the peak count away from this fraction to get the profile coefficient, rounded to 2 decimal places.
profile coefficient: -4.73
